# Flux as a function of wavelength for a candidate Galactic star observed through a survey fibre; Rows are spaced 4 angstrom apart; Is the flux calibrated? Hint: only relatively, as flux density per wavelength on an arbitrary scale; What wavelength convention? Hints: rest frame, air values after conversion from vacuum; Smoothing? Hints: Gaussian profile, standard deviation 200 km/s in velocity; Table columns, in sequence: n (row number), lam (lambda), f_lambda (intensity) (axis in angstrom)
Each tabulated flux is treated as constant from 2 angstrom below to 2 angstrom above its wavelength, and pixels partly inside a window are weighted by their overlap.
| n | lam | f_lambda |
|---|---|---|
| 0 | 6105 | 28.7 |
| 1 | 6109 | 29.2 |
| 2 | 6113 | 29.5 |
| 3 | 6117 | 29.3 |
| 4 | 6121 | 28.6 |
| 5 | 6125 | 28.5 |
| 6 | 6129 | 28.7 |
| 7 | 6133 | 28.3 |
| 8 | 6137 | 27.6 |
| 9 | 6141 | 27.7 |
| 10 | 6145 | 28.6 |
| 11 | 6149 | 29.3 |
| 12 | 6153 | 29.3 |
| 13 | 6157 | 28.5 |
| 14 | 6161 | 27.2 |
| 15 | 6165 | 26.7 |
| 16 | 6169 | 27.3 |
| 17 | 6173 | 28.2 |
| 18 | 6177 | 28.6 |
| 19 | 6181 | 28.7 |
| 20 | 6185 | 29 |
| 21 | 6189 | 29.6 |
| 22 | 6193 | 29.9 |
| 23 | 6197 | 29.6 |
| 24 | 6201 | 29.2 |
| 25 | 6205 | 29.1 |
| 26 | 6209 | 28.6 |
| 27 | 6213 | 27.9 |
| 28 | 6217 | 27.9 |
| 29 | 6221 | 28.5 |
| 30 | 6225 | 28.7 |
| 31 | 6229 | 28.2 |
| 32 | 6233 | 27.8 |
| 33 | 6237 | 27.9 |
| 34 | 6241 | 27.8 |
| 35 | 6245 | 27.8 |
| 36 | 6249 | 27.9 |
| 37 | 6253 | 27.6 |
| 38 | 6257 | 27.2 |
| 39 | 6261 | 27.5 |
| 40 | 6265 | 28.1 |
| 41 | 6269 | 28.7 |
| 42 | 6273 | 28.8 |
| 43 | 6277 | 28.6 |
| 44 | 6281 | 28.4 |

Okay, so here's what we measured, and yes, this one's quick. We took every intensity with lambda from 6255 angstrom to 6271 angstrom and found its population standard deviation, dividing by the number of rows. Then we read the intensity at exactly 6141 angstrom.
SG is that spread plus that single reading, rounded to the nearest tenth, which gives 28.3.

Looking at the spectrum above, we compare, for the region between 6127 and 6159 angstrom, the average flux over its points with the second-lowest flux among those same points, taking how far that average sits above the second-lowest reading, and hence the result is 0.8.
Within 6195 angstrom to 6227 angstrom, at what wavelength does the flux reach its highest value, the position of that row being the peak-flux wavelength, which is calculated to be 6197 angstrom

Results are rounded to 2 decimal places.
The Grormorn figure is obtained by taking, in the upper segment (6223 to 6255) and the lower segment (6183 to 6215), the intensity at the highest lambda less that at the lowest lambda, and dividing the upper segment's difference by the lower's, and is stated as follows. 1.00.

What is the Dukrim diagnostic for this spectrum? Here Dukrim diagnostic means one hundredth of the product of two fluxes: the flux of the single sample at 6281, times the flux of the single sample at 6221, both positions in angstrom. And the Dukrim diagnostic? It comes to 8.09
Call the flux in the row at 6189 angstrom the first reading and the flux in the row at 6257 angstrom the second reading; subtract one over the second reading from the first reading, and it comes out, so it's 29.6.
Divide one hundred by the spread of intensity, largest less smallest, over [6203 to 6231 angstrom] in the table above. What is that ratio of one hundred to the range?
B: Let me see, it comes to 83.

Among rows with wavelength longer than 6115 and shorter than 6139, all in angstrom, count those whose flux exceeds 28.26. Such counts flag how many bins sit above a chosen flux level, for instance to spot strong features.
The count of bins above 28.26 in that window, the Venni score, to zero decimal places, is 5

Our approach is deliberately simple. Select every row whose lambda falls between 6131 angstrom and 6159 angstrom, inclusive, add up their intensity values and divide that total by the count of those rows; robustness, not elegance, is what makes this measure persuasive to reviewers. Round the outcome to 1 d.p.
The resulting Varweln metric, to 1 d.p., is 28.5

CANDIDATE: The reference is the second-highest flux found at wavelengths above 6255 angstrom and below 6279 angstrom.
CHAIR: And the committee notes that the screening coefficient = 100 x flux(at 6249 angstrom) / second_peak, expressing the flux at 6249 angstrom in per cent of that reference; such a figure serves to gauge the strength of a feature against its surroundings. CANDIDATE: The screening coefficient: 97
